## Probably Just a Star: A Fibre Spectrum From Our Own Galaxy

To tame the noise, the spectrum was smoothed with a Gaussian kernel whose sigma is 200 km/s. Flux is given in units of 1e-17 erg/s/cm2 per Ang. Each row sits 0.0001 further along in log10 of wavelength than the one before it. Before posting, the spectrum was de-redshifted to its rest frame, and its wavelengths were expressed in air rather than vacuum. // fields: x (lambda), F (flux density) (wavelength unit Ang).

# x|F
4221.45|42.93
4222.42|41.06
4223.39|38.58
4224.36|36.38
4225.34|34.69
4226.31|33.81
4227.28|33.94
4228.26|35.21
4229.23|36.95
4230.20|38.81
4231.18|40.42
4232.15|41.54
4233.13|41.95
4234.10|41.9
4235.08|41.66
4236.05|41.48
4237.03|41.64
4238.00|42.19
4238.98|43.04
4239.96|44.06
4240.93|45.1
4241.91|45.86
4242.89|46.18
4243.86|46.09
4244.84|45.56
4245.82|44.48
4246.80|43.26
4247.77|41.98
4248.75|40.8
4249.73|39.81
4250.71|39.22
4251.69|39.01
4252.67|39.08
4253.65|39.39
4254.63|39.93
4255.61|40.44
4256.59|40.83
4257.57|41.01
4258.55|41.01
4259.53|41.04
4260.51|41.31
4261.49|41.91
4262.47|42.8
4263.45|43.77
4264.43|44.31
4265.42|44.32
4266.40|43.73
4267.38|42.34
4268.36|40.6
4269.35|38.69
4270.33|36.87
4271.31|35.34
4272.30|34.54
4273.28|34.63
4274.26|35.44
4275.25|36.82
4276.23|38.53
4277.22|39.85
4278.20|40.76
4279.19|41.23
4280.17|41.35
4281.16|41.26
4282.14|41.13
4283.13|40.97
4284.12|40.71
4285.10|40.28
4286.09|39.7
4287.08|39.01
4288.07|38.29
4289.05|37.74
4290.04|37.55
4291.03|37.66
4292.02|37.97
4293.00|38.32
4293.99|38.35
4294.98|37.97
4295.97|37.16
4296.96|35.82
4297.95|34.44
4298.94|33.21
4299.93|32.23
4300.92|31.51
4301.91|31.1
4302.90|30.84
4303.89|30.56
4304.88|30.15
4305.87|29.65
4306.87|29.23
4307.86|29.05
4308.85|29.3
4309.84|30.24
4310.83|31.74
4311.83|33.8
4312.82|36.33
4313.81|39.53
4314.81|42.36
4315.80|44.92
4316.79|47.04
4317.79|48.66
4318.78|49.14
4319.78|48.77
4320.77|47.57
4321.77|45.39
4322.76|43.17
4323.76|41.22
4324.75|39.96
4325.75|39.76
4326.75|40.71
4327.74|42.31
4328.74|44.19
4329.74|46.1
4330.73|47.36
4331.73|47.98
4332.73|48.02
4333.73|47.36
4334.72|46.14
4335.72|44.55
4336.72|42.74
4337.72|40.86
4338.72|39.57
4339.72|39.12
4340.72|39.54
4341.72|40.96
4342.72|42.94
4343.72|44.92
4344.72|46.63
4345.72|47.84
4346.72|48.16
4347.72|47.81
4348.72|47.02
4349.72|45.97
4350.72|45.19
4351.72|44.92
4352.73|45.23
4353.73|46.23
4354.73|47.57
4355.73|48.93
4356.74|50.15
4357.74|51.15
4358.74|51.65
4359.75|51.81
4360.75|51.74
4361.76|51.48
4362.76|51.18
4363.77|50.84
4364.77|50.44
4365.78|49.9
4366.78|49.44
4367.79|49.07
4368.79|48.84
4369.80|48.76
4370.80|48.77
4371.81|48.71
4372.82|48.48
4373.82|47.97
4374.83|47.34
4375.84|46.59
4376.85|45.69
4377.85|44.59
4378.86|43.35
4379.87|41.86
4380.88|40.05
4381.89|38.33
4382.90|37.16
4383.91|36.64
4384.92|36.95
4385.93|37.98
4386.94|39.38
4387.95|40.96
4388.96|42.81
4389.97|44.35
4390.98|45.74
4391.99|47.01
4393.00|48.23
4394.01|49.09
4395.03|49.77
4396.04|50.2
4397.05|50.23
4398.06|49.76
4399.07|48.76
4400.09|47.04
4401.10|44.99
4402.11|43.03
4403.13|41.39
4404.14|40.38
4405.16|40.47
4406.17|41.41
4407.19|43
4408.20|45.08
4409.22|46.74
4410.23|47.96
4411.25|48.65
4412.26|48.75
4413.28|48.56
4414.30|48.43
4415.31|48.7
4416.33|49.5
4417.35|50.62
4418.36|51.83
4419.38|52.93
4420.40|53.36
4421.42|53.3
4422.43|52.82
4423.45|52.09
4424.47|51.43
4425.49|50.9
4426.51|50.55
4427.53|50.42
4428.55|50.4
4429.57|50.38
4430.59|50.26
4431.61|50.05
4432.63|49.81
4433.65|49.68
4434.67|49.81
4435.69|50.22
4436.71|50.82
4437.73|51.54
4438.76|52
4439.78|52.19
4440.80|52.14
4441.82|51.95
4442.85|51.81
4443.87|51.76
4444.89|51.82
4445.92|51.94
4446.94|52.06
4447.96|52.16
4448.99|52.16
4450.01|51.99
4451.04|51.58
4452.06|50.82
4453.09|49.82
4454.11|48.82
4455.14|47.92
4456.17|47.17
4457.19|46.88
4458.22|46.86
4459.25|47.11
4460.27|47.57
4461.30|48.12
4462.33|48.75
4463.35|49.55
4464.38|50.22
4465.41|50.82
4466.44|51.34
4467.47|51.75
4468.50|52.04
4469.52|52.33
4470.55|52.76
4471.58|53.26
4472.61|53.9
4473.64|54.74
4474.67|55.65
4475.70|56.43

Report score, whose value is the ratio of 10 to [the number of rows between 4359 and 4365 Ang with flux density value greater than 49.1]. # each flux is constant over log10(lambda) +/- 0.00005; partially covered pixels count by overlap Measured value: 1.7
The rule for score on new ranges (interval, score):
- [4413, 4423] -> 1.4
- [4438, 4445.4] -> 1.4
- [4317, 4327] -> 10.0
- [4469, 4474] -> 2.0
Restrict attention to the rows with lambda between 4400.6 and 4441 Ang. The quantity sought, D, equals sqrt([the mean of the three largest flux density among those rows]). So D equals 7.29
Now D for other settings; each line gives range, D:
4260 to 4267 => 6.64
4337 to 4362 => 7.19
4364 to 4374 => 7.07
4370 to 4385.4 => 6.98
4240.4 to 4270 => 6.79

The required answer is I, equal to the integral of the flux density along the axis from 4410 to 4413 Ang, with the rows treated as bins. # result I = 145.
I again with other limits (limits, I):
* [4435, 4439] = 204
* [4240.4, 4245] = 211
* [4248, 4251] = 120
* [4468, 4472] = 211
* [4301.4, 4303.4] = 62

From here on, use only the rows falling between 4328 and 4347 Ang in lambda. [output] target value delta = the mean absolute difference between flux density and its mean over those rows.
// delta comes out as 2.7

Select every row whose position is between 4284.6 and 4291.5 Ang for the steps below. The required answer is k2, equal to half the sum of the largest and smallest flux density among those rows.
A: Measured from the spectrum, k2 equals 39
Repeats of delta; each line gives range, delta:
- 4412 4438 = 1.1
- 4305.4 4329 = 5.7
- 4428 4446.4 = 0.9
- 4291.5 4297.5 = 0.7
